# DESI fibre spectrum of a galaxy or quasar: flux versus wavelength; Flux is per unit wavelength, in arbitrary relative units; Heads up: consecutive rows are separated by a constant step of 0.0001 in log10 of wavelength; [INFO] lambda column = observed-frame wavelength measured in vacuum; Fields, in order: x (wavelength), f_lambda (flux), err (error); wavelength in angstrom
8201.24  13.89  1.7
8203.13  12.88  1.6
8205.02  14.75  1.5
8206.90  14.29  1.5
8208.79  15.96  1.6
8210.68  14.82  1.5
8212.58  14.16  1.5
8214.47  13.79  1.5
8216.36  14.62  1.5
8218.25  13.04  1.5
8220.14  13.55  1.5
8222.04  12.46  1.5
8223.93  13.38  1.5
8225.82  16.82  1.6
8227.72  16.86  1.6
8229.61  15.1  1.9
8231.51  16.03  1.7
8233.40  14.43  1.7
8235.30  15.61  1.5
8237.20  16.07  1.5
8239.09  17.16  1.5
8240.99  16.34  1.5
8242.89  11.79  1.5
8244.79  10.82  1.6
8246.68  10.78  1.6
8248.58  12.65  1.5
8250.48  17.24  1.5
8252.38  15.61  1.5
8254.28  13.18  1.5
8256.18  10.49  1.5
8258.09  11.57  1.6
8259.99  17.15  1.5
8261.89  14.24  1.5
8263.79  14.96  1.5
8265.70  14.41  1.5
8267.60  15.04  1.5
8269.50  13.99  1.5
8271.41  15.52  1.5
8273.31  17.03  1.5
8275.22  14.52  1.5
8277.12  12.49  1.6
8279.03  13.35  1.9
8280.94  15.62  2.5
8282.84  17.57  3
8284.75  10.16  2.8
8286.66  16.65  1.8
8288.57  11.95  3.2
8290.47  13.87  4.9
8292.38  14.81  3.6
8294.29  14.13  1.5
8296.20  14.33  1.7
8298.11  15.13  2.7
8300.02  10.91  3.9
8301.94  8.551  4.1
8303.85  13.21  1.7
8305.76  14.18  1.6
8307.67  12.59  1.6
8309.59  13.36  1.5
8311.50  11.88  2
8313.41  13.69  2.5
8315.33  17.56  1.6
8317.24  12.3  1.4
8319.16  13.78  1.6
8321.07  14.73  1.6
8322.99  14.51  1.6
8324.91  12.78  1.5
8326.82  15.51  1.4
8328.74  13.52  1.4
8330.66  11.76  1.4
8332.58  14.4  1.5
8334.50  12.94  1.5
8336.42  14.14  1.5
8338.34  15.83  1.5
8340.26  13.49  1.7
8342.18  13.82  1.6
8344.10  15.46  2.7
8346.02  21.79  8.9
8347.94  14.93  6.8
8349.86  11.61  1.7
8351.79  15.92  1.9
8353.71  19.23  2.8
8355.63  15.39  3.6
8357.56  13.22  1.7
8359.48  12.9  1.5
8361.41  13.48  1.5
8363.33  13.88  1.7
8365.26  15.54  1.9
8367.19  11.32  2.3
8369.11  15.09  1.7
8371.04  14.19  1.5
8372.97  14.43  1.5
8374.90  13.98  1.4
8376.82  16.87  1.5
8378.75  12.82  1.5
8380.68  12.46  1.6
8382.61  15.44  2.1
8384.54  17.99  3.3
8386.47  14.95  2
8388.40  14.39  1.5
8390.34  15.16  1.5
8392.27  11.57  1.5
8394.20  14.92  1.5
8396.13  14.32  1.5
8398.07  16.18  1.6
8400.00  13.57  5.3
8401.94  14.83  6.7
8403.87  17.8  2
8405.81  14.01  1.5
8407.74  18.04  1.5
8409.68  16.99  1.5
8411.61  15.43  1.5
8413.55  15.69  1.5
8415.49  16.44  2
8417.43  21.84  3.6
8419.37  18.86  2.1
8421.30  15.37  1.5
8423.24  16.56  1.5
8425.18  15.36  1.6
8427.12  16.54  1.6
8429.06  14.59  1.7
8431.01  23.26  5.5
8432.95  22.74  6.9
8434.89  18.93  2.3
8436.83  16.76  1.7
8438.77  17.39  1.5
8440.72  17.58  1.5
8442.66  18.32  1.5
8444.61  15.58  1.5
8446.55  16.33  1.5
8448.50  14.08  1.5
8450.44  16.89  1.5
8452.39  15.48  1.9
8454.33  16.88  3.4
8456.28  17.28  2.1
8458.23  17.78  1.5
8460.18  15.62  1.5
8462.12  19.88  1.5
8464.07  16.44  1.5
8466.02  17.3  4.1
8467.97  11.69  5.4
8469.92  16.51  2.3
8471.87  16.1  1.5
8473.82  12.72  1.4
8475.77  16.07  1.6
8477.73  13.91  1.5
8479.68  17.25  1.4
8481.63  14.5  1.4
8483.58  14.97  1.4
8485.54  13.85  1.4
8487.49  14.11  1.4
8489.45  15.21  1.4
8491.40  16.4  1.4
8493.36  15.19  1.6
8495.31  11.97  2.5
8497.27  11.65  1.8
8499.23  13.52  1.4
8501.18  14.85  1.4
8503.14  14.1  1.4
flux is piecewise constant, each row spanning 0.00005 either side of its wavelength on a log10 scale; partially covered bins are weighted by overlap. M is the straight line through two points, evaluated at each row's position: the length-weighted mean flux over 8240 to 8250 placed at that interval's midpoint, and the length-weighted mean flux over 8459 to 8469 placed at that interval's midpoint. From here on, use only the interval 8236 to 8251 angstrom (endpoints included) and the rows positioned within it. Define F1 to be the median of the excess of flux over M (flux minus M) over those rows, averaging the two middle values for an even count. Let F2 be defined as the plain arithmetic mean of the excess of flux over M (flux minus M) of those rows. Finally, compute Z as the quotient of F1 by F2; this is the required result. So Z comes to 1.2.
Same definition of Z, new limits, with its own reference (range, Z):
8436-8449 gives 1.4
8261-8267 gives 0.9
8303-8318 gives 2.5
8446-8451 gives -1.8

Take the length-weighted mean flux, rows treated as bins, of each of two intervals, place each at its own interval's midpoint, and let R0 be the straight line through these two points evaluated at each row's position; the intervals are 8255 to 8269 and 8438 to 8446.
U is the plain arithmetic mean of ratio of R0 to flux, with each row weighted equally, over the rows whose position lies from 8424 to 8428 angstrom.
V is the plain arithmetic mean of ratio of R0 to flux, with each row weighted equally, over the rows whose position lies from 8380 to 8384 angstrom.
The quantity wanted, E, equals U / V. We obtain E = 0.91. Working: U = 1.06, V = 1.17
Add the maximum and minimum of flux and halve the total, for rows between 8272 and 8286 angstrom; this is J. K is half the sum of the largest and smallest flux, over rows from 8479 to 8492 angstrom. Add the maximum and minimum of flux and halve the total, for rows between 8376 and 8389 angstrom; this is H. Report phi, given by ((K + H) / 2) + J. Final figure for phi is 29.3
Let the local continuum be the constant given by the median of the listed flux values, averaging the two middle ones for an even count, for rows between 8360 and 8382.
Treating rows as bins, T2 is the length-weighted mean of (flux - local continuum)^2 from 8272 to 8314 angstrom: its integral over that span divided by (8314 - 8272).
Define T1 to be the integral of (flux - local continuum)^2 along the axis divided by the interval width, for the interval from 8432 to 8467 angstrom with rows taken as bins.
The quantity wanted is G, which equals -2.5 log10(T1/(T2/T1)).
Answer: -4.1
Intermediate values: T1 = 14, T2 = 4.7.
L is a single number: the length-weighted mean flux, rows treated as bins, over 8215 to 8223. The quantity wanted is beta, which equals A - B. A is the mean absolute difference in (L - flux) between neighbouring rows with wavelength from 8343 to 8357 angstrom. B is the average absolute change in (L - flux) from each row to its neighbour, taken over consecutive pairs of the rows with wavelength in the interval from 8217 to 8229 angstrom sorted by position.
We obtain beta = 3.5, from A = 4.7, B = 1.2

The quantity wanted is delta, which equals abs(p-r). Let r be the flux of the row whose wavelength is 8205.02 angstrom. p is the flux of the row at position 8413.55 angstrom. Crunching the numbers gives 0.9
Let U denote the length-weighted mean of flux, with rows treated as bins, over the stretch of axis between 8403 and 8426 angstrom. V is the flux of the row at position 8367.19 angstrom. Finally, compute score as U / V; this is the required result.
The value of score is 1.49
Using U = 16.9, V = 11.32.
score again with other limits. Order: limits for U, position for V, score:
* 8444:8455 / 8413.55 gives 1.01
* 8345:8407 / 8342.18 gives 1.07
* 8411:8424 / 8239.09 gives 1.00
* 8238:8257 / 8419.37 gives 0.72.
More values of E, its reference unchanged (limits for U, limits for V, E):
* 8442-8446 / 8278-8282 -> 1.03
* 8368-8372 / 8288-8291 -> 0.96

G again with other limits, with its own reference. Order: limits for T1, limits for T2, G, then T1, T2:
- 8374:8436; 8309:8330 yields -4.5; 12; 2.4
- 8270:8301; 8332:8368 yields -1.1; 4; 6.4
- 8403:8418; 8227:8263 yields -3.7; 13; 5.5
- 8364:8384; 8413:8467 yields 0.8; 3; 16.4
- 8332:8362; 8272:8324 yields -2.6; 7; 4.4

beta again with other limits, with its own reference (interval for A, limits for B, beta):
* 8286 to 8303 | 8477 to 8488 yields 0.4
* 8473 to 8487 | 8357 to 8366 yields 1.5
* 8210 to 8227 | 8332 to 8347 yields -1.0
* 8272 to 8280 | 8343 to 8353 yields -3.4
